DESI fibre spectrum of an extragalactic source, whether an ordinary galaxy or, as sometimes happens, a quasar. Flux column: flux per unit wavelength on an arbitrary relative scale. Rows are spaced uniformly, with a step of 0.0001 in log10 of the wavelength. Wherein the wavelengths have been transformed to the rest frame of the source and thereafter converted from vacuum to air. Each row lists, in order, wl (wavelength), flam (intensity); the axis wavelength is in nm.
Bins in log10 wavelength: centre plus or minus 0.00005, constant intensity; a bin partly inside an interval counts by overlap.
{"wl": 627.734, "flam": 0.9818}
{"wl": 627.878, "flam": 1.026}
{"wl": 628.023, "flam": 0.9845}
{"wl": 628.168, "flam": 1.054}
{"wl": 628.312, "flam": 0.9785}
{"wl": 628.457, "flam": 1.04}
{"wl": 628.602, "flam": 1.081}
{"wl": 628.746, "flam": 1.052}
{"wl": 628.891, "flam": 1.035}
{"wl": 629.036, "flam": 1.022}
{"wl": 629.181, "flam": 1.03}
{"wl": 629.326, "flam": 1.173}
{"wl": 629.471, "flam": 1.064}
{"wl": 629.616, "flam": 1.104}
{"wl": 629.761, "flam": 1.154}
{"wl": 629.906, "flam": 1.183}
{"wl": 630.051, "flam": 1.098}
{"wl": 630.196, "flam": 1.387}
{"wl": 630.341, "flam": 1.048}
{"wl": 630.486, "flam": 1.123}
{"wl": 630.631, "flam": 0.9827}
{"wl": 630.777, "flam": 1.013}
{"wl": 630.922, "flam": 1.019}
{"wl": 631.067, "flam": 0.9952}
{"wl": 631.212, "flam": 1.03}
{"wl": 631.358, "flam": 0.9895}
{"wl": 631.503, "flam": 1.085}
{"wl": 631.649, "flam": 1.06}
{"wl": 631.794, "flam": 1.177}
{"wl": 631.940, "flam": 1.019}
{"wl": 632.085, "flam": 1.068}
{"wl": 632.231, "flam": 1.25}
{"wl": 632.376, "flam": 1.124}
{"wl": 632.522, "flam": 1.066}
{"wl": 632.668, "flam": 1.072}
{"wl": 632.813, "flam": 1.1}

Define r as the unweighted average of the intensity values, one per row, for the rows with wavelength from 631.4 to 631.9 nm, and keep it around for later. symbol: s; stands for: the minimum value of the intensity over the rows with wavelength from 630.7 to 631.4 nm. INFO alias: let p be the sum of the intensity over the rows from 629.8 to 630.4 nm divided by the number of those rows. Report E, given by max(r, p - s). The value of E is 1.11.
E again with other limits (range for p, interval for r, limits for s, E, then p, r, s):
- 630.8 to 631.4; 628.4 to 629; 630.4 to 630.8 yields 1.05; 1.01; 1.05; 0.9827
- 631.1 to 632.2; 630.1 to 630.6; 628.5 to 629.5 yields 1.19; 1.06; 1.19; 1.022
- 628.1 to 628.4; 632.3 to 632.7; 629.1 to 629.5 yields 1.09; 1.02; 1.09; 1.03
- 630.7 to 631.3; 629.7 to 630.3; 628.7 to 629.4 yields 1.21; 1.01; 1.21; 1.022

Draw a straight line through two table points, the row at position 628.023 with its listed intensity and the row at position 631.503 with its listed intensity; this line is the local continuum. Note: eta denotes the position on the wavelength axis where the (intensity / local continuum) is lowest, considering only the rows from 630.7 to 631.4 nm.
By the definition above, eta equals 631.358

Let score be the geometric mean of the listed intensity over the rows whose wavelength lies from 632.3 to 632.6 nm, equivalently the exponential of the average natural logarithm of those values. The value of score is 1.09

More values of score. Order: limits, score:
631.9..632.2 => 1.04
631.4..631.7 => 1.07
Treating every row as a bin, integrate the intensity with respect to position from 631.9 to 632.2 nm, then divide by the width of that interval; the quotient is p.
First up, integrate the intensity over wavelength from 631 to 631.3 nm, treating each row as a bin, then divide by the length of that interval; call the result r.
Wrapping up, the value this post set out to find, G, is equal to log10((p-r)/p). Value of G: -1.2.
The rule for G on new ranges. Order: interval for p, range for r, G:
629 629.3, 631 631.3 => -1.4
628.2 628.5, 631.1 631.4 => -2.3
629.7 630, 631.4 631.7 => -1.1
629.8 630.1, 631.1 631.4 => -0.9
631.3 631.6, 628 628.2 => -1.7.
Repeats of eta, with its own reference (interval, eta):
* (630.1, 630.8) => 630.631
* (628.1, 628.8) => 628.312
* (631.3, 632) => 631.358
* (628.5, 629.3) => 629.036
